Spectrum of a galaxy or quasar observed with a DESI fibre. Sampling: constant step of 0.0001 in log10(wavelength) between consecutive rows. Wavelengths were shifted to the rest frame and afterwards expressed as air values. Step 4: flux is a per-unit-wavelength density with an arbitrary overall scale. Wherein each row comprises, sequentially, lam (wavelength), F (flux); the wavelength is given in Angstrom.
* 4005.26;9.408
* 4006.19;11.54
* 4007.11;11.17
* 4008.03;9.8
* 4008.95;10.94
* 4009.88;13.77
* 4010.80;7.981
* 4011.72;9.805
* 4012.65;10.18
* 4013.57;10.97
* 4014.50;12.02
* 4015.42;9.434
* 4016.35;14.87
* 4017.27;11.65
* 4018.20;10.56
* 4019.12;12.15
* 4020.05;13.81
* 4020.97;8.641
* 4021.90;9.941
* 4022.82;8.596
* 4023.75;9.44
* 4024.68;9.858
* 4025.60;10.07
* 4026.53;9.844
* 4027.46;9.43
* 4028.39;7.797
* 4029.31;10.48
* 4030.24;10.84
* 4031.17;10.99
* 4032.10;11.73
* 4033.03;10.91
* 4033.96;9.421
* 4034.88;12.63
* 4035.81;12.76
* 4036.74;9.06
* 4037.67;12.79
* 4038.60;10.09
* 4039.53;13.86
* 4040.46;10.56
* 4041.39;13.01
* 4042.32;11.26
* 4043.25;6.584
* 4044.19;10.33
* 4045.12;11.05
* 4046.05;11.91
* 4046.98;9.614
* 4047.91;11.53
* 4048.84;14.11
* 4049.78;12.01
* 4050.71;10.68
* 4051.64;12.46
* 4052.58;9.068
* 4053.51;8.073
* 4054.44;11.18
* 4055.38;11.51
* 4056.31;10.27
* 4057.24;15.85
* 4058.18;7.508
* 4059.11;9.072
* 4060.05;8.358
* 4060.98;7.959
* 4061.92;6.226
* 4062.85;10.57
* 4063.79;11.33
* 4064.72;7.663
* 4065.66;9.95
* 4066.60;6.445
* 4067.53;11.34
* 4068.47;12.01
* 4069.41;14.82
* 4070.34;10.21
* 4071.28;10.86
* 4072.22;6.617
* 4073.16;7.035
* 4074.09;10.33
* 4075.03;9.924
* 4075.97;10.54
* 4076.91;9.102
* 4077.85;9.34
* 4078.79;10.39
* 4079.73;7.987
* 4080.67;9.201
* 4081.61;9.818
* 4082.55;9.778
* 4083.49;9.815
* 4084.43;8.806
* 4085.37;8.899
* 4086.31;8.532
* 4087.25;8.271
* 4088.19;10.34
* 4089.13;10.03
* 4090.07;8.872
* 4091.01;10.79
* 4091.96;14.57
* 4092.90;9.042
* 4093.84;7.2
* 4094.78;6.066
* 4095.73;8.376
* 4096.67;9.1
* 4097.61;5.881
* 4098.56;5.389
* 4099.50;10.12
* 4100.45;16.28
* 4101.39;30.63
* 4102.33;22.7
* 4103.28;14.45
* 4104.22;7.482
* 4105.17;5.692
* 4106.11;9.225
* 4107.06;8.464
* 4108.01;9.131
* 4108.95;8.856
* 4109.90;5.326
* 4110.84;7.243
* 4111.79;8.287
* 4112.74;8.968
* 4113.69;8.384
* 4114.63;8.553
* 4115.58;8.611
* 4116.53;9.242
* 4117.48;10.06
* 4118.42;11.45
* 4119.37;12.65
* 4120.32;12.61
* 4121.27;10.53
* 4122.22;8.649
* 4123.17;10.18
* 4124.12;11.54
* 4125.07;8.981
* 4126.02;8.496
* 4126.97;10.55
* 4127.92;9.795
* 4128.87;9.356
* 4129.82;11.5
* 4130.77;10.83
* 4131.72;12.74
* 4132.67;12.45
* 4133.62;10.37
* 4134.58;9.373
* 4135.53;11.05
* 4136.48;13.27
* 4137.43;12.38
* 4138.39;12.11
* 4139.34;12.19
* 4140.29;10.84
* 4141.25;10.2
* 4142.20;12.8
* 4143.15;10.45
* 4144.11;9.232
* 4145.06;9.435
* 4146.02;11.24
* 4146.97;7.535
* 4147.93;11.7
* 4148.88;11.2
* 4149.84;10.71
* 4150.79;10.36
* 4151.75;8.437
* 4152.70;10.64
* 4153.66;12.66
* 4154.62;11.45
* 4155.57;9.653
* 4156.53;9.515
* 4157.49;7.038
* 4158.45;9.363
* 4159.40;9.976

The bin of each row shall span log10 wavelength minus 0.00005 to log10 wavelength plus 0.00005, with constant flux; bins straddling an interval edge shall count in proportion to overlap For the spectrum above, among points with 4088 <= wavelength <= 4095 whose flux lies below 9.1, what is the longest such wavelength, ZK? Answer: 4094.78 Angstrom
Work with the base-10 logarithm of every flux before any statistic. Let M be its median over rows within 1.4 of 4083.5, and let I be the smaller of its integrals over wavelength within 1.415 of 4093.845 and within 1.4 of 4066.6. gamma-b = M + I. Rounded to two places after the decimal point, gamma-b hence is 3.44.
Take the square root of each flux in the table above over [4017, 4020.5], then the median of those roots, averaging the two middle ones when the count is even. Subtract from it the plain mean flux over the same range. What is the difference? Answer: -8.6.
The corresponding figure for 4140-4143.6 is -7.8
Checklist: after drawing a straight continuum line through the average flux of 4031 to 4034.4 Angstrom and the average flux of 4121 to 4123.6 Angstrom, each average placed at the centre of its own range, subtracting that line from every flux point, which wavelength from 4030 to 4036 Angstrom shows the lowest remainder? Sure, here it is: 4033.96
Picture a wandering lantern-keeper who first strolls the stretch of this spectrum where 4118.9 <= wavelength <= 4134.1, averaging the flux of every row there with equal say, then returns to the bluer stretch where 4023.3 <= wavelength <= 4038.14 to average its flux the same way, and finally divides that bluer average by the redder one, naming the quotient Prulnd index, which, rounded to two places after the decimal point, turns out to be 0.98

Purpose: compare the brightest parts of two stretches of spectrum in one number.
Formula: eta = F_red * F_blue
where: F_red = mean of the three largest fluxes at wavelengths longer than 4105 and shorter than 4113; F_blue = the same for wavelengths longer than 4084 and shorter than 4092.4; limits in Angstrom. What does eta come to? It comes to 108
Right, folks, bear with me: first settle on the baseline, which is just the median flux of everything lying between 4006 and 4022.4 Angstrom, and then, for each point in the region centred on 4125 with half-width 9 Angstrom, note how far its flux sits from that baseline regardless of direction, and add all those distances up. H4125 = 23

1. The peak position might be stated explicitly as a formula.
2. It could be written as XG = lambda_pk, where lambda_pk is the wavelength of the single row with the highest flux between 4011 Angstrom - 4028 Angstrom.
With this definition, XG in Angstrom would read 4016.35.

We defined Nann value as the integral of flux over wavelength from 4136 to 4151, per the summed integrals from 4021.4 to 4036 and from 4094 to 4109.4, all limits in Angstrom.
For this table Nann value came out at 0.52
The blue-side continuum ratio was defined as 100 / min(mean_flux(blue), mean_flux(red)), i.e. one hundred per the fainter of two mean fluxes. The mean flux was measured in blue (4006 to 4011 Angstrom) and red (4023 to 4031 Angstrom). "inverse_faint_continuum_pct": 10.3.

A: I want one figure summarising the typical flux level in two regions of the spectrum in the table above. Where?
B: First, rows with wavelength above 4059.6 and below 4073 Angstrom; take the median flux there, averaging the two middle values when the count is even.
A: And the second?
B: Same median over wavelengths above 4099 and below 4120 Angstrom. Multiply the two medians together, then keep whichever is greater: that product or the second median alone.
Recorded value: 91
